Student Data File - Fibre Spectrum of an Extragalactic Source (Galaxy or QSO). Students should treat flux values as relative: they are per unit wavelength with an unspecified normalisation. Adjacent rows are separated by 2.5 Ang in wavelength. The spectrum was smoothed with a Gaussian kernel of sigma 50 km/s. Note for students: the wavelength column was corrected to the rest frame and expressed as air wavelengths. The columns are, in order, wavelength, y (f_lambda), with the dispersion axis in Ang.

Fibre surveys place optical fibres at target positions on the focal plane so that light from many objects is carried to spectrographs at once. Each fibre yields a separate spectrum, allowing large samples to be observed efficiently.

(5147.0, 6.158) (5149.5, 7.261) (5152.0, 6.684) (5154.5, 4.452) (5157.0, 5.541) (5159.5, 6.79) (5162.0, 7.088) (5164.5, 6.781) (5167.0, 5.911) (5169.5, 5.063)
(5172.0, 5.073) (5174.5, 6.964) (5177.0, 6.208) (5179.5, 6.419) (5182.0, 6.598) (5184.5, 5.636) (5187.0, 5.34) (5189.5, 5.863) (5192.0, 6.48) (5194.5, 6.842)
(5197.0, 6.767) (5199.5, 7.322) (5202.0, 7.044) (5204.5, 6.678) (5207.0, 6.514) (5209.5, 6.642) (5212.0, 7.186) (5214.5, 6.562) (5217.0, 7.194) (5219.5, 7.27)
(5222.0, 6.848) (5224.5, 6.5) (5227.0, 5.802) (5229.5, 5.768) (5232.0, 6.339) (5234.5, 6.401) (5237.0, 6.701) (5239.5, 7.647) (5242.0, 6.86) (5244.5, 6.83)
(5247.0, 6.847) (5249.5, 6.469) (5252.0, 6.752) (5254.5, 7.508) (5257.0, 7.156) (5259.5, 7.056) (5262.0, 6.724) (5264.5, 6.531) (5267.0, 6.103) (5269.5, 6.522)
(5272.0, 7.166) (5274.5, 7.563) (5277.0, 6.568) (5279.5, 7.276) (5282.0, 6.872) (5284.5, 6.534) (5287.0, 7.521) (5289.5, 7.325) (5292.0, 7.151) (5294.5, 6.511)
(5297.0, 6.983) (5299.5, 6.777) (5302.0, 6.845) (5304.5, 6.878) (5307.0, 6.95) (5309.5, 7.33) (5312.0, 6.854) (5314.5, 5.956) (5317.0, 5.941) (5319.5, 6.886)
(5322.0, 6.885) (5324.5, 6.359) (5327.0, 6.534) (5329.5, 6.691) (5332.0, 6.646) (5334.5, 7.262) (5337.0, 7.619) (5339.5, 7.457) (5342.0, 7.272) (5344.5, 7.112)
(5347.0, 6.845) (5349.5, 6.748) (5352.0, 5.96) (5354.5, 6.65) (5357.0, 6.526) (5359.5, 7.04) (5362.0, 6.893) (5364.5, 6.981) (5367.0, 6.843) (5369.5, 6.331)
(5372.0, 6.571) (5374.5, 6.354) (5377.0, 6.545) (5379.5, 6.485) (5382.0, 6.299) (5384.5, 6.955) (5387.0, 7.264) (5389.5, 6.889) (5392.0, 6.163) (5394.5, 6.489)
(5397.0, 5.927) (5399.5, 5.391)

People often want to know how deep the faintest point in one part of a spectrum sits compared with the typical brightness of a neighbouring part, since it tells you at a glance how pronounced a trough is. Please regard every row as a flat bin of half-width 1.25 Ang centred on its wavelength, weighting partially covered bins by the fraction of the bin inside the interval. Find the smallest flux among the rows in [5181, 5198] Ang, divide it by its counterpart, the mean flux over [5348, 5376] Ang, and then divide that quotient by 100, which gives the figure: 0.0081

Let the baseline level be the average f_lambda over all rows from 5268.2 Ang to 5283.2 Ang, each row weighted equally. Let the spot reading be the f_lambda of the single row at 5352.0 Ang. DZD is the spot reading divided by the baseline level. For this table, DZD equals 0.85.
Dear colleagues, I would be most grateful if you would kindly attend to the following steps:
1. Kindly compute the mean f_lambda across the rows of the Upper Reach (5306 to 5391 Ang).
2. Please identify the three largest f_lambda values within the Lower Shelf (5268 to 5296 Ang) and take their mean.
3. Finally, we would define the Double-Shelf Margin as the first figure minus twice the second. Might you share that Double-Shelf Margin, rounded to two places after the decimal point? -8.18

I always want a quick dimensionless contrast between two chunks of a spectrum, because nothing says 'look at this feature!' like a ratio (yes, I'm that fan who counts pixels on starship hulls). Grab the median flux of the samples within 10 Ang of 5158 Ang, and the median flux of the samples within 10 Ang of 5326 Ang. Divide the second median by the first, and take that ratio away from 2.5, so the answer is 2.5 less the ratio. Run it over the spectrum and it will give 1.51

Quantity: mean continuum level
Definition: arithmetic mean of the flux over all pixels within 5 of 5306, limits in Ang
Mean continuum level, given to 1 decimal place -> 7.0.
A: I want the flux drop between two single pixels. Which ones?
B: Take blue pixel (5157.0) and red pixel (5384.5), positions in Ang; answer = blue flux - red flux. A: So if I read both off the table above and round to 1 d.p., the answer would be -1.4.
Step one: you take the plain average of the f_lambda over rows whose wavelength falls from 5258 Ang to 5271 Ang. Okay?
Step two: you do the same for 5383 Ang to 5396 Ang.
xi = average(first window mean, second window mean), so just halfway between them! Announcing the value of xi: 6.67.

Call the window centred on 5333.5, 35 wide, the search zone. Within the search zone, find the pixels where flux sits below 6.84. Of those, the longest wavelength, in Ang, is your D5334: 5349.5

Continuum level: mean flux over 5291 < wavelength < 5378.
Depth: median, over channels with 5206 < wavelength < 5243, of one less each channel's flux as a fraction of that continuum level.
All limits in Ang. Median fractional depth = 0.02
